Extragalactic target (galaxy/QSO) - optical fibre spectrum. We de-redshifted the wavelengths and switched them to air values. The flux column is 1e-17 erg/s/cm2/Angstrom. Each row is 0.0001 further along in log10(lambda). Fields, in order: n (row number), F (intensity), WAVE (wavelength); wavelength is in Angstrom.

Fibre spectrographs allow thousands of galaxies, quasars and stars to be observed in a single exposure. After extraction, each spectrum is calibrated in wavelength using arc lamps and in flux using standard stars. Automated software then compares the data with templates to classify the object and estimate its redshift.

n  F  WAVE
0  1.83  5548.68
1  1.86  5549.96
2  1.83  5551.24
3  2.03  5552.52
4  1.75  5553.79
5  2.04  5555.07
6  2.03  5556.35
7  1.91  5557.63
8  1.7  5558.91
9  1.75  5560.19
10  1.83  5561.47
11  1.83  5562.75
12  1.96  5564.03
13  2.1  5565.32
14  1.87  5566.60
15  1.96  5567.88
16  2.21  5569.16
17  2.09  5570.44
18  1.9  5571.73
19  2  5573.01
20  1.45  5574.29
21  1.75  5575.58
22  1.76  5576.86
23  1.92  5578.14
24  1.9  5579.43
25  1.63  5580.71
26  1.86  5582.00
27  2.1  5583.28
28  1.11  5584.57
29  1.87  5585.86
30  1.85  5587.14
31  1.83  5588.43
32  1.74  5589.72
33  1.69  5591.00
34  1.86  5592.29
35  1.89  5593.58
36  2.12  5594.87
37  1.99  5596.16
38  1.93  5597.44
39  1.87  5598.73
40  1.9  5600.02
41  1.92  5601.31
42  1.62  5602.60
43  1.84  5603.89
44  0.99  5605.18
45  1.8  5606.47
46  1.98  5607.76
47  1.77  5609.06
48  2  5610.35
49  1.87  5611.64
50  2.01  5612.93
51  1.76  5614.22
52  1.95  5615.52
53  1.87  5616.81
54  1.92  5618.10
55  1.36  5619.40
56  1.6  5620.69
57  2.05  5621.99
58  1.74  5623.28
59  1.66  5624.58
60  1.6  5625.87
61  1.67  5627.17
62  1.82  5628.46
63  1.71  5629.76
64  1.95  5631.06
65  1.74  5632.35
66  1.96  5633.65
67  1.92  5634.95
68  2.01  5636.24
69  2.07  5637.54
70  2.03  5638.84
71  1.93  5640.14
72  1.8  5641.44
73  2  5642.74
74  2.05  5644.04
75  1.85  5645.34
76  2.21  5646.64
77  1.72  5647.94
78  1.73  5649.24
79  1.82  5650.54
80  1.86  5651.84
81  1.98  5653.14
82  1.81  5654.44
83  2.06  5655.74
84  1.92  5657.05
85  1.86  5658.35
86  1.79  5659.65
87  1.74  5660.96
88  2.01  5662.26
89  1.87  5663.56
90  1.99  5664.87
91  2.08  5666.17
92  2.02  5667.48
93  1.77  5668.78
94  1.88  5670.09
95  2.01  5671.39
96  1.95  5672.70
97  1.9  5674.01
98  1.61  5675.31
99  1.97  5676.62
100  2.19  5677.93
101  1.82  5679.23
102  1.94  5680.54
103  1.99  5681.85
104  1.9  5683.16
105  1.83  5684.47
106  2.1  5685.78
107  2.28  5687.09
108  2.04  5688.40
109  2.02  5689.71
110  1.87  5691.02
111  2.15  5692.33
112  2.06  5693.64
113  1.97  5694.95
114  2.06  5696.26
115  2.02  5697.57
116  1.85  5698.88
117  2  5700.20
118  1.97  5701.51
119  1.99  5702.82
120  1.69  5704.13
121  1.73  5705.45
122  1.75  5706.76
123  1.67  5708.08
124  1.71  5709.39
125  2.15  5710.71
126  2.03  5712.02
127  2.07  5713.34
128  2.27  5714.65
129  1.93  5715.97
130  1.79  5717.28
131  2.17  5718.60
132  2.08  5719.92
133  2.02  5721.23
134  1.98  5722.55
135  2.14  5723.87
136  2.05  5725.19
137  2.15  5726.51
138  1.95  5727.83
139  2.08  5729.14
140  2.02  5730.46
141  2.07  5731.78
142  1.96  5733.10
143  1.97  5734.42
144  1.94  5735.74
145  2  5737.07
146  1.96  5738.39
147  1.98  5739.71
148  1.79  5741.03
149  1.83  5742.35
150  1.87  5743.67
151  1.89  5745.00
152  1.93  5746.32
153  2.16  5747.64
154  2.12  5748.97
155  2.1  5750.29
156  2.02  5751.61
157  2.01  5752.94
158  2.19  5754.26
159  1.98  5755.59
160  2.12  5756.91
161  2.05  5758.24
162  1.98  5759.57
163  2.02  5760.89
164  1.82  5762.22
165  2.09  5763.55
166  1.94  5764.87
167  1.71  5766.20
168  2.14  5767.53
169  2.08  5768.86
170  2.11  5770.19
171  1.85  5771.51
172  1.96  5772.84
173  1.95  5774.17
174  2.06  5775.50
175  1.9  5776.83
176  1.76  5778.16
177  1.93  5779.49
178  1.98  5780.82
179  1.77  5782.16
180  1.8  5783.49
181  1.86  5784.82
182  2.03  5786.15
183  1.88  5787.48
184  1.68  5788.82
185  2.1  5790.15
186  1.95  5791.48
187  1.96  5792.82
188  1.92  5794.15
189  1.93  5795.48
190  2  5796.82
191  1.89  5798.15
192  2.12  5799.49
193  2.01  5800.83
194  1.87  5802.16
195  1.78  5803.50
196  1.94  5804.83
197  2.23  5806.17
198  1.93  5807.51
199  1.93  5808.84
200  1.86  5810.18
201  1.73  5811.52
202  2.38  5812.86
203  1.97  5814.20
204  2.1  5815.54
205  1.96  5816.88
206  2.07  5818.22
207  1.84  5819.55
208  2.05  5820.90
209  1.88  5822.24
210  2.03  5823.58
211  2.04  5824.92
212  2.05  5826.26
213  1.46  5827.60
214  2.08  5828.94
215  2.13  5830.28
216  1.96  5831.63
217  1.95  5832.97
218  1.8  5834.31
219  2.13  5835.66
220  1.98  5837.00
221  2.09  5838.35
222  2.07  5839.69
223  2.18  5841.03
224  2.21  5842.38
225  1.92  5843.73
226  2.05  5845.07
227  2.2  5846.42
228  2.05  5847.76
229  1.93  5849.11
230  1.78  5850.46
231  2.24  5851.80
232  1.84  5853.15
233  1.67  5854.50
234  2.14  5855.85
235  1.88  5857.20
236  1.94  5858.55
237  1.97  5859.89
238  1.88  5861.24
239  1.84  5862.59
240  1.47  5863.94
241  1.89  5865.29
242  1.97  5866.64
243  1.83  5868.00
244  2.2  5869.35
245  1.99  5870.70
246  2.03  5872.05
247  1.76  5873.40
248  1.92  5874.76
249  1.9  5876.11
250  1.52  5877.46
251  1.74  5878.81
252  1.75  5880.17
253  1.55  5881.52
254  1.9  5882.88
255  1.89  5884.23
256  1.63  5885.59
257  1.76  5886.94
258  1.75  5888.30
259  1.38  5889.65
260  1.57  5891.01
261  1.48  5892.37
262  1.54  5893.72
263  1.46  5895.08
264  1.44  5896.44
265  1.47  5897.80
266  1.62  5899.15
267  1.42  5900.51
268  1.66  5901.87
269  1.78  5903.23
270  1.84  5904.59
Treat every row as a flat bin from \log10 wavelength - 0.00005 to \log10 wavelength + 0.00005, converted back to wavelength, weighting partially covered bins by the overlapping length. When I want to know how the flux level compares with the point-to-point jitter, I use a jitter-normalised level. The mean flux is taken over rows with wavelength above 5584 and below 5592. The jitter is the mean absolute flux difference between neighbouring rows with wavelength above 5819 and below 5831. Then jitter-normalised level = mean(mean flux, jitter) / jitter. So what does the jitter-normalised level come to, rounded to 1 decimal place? 4.2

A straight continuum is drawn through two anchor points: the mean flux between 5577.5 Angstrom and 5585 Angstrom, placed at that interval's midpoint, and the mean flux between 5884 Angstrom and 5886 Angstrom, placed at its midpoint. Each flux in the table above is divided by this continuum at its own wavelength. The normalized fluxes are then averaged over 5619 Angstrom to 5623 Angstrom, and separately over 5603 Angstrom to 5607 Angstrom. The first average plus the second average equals 1.83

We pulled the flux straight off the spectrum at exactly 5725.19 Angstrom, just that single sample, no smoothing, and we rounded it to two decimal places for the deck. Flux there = 2.05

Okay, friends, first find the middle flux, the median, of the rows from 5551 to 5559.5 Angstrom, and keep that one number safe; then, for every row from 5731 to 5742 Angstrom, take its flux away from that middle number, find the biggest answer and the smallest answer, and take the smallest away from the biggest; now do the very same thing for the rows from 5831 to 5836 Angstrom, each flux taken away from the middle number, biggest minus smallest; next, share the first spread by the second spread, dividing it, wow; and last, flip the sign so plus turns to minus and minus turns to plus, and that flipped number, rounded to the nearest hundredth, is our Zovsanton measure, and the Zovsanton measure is -0.85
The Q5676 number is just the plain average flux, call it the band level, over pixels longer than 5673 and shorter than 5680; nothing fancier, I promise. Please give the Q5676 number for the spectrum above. 1.90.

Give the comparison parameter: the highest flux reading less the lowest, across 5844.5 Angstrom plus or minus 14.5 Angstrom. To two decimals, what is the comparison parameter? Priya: 0.57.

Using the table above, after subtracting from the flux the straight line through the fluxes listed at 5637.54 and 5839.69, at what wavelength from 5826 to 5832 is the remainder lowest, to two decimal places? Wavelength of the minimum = 5827.60 Angstrom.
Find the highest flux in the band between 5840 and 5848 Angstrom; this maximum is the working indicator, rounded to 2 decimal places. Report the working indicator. 2.21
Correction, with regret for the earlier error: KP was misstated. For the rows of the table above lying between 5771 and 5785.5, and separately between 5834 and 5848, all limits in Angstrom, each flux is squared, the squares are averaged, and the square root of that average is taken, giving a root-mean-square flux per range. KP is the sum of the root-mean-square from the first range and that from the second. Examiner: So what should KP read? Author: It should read 3.96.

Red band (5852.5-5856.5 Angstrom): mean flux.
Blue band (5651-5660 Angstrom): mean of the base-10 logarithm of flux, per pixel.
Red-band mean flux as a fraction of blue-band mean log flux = 6.8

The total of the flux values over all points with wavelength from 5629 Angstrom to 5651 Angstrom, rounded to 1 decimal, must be 32.5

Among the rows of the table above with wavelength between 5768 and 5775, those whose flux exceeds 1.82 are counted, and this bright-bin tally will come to 5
